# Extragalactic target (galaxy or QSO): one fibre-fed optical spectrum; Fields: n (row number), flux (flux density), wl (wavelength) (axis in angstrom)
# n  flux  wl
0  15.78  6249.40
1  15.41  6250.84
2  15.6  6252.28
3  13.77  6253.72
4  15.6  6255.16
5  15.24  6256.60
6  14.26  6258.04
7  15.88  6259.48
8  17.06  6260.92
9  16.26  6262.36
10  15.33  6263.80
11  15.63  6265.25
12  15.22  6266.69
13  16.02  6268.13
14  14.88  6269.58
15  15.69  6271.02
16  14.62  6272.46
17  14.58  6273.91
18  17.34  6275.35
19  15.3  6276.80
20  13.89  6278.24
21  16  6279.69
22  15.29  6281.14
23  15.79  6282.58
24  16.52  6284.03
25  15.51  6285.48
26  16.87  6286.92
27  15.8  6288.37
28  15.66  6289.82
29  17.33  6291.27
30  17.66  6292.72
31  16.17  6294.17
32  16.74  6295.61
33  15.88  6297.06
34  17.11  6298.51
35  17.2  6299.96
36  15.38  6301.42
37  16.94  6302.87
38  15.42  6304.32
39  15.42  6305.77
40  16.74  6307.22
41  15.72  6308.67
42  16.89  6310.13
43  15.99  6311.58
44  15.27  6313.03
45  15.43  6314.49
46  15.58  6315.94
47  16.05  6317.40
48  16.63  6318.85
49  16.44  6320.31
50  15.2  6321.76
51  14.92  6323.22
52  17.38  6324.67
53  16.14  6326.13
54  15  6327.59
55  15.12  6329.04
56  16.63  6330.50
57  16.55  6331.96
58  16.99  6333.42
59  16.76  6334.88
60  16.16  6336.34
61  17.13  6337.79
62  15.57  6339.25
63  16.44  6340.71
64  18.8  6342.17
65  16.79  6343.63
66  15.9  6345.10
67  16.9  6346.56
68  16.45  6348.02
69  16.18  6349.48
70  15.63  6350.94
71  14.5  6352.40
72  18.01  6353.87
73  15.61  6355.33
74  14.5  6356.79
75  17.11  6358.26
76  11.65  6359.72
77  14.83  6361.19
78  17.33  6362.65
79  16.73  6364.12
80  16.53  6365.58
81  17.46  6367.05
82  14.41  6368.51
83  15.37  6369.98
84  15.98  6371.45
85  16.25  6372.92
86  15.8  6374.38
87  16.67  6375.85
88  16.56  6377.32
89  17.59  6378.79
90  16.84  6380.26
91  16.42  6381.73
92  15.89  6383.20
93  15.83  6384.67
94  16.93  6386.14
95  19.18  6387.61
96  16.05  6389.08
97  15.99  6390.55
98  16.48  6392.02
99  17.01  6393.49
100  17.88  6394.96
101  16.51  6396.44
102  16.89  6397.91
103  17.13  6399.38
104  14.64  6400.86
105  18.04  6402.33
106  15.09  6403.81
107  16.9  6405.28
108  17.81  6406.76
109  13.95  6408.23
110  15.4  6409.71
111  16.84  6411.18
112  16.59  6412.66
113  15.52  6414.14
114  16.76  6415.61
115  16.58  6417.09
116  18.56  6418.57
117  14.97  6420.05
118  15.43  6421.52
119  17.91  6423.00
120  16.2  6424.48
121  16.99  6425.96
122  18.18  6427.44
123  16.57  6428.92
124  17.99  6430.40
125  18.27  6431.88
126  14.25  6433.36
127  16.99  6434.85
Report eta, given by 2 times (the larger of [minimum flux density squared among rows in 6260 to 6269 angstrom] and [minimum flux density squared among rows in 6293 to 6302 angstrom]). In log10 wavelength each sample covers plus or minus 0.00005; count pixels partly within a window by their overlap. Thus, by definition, 473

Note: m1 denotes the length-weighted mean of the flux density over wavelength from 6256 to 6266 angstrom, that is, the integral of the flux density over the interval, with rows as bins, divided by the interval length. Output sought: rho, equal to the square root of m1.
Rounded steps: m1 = 15.7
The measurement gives 3.96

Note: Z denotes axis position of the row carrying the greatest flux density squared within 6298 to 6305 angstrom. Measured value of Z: 6299.96 angstrom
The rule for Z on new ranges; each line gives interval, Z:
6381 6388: 6387.61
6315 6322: 6318.85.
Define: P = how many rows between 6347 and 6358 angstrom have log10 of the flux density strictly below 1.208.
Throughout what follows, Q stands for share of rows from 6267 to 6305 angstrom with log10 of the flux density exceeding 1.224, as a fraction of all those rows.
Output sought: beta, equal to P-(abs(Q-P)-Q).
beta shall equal 0.54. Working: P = 4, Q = 0.27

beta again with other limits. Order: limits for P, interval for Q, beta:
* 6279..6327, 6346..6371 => 0.59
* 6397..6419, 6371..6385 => 0.40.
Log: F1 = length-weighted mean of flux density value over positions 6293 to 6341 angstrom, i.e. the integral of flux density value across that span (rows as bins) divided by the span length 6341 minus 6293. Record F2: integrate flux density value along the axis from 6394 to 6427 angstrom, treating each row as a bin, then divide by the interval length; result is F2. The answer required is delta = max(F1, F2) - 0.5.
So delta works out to 16.00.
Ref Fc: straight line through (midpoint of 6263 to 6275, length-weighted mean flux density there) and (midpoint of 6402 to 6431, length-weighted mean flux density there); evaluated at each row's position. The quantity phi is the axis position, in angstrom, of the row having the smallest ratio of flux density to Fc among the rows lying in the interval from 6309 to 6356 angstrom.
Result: 6352.40 angstrom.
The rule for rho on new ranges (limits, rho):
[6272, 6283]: 3.92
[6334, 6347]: 4.09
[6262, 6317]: 3.99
